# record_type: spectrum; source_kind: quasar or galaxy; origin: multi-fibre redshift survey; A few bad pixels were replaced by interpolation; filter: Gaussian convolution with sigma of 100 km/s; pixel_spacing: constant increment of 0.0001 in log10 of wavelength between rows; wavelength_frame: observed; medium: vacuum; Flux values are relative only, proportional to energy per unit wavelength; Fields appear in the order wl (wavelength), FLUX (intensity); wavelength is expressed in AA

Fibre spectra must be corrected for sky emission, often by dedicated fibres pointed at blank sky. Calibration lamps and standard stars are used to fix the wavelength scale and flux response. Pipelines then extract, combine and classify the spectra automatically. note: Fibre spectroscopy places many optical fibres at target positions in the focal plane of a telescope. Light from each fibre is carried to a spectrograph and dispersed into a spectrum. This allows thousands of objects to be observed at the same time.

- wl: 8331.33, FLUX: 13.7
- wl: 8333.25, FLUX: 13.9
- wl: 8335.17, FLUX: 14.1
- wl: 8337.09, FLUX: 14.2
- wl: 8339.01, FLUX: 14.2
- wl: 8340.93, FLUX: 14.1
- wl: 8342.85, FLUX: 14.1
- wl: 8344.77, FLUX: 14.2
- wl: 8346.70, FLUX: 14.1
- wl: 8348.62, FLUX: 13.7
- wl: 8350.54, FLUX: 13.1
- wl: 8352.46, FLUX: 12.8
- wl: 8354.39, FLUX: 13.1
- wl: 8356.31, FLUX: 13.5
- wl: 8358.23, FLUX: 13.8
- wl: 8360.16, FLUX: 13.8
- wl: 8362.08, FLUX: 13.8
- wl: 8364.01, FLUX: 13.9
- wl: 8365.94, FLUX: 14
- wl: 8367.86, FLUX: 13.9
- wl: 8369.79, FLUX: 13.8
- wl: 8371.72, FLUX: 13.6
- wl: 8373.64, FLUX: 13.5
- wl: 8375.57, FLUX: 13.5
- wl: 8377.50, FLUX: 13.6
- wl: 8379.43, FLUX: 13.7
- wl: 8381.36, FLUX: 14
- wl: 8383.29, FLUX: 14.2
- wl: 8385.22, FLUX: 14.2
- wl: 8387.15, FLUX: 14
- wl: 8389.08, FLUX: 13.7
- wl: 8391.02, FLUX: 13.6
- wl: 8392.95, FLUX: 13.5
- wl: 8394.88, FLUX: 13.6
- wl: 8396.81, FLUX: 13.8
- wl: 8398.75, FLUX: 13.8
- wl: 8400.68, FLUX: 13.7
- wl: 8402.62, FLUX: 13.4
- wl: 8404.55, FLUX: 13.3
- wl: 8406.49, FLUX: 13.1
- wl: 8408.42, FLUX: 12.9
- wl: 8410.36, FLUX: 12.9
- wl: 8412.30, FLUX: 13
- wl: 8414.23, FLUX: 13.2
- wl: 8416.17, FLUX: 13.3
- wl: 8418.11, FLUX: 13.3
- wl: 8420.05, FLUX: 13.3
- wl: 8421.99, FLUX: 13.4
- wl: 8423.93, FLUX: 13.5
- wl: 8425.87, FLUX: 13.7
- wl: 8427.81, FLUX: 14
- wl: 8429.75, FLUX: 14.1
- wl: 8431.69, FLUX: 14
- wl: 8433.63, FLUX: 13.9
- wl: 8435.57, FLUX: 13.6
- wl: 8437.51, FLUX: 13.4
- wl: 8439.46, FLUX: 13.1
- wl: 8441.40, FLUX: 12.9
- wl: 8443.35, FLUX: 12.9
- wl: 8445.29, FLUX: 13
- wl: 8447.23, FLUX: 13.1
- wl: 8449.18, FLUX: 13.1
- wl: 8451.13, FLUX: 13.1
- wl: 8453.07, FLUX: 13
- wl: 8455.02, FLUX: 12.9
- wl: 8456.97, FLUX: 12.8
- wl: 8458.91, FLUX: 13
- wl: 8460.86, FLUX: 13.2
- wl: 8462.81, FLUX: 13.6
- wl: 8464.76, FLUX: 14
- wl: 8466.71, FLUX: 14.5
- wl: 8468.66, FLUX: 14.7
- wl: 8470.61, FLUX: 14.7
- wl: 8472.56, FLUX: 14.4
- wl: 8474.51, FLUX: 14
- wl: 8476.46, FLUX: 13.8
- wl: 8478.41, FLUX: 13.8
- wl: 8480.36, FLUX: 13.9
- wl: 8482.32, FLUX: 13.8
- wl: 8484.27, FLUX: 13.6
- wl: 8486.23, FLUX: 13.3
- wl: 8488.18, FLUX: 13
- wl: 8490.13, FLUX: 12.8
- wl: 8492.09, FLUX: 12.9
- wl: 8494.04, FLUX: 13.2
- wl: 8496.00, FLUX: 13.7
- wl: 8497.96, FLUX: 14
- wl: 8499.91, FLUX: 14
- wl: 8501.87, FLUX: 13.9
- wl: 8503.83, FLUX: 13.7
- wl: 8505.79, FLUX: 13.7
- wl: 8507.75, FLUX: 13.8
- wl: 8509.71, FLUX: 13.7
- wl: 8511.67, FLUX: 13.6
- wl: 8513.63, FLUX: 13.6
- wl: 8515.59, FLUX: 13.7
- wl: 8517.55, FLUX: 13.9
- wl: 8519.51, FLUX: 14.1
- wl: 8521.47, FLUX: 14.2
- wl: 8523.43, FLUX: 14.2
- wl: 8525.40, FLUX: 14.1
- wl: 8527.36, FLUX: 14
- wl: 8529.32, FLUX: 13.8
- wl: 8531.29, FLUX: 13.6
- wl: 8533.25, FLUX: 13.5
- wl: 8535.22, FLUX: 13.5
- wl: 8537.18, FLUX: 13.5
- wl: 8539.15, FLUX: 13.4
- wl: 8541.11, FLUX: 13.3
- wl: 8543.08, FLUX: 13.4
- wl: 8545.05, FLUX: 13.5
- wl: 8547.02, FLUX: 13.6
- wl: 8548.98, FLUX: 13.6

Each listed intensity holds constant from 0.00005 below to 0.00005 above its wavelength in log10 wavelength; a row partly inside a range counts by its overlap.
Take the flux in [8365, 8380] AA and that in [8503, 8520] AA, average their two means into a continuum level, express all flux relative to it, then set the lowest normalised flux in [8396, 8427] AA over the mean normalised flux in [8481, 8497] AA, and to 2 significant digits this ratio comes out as 0.97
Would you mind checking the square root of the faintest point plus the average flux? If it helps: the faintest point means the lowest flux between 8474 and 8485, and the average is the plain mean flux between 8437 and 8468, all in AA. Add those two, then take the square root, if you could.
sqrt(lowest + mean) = 5.18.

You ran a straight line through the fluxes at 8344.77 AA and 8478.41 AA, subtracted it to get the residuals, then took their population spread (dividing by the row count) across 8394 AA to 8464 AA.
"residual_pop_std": 0.347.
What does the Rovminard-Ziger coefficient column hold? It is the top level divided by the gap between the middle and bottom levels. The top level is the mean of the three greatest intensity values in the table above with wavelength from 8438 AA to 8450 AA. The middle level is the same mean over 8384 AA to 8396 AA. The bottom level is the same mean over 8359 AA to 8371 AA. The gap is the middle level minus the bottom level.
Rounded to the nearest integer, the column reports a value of 393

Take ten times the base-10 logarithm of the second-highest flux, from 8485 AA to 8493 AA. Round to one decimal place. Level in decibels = 11.1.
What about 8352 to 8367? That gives 11.4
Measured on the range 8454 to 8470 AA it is 11.6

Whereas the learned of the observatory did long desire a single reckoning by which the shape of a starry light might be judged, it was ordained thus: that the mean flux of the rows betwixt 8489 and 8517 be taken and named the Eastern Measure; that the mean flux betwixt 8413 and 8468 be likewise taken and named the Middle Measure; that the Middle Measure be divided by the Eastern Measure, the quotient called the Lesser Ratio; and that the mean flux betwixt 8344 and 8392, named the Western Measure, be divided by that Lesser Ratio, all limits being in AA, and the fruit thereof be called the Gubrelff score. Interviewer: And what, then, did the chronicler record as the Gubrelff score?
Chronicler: 13.9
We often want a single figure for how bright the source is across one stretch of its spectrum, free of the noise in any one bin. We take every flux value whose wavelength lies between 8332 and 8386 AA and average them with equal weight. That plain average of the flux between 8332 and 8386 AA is 13.80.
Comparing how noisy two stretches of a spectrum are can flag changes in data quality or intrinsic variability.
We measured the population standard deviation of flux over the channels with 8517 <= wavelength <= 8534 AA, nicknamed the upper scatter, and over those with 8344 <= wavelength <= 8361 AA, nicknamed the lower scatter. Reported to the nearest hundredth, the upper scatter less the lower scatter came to -0.21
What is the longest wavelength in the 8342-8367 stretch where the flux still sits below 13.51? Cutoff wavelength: 8356.31 AA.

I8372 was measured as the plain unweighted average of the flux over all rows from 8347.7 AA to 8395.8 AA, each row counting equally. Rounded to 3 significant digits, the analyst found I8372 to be 13.7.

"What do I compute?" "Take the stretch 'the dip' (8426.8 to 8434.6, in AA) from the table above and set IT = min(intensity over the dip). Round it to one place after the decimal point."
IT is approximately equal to 13.9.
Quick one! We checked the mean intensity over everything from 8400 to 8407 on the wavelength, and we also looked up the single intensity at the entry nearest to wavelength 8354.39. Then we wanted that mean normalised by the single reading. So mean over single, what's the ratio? 1.021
